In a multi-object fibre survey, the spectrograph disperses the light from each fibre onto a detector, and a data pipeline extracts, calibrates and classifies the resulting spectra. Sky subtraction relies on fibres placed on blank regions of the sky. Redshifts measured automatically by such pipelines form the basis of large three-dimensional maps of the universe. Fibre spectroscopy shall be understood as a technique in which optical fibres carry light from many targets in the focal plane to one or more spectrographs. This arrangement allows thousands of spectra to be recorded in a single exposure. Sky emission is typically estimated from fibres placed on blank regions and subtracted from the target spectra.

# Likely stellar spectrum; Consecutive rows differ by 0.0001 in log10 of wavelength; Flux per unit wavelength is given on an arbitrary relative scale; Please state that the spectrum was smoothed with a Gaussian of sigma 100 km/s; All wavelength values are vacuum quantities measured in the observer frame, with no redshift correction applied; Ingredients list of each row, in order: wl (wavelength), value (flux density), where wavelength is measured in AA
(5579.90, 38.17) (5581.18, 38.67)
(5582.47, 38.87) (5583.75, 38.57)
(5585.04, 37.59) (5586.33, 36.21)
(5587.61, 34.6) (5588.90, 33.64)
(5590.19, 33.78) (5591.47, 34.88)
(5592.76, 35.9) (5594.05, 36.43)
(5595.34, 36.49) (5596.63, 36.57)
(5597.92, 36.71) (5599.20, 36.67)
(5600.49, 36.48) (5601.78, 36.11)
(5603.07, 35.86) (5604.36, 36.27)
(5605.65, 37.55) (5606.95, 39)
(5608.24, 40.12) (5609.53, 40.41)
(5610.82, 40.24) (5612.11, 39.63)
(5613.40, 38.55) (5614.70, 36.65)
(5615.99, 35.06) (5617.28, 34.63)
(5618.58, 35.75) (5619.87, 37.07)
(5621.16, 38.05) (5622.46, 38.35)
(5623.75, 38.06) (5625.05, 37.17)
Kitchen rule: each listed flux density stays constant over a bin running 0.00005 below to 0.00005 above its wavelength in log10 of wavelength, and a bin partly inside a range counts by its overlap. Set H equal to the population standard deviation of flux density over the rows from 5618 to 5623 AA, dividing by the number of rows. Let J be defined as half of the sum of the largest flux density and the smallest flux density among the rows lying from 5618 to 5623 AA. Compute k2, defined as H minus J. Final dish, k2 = -36.0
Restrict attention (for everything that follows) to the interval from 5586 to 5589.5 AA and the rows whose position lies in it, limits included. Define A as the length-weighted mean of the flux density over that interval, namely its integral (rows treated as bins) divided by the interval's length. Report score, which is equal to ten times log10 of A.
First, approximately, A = 34.7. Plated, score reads 15.4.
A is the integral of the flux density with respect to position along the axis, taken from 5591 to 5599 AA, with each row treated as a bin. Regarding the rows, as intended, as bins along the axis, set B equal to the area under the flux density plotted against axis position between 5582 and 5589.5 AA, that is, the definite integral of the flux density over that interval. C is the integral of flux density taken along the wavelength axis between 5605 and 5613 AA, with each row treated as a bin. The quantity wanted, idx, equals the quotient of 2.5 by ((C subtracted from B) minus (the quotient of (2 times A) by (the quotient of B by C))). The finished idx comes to -0.0035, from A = 290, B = 274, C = 316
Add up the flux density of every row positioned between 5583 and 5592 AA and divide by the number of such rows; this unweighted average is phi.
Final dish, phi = 35.61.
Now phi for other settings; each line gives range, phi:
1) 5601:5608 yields 36.96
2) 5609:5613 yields 40.09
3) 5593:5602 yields 36.49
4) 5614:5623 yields 36.51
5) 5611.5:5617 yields 37.47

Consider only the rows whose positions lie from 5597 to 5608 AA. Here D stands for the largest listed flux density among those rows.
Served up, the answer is 39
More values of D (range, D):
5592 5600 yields 36.71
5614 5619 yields 36.65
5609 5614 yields 40.41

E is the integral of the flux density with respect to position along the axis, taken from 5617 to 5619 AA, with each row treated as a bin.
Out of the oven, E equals 70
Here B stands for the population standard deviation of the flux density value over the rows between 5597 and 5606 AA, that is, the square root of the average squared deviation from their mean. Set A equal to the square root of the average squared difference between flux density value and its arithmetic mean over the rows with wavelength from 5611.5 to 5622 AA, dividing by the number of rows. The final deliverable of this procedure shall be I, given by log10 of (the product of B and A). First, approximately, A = 1.64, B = 0.51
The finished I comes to -0.08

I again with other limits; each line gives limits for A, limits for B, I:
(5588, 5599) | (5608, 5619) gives 0.43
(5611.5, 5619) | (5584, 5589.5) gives 0.44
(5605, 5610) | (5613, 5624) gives 0.19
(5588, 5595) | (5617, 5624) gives 0.18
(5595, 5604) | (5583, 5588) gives -0.36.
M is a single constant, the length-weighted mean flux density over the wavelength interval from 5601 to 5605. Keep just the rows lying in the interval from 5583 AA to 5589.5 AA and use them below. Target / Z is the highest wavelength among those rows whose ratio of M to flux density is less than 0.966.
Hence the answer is 5585.04 AA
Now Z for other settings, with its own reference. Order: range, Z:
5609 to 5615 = 5613.40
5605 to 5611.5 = 5610.82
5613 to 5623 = 5622.46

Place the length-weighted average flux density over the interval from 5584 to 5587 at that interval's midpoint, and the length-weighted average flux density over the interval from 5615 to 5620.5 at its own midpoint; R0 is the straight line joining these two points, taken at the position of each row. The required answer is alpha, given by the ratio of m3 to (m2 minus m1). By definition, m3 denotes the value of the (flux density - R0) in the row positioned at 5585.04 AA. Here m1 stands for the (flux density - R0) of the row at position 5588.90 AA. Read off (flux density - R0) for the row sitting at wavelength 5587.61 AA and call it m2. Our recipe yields 0.5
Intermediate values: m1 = -3.3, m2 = -2.4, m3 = 0.5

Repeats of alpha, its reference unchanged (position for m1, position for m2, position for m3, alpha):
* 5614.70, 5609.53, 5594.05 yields -0.1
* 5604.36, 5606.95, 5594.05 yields -0.1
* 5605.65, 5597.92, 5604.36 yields 0.0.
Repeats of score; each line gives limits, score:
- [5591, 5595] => 15.5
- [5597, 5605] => 15.6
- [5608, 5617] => 15.9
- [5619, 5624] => 15.8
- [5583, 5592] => 15.5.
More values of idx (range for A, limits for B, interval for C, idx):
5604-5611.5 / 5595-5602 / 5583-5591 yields -0.0036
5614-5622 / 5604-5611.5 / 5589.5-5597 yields -0.0050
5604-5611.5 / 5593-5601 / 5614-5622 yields -0.0043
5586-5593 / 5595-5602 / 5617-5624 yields -0.0050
